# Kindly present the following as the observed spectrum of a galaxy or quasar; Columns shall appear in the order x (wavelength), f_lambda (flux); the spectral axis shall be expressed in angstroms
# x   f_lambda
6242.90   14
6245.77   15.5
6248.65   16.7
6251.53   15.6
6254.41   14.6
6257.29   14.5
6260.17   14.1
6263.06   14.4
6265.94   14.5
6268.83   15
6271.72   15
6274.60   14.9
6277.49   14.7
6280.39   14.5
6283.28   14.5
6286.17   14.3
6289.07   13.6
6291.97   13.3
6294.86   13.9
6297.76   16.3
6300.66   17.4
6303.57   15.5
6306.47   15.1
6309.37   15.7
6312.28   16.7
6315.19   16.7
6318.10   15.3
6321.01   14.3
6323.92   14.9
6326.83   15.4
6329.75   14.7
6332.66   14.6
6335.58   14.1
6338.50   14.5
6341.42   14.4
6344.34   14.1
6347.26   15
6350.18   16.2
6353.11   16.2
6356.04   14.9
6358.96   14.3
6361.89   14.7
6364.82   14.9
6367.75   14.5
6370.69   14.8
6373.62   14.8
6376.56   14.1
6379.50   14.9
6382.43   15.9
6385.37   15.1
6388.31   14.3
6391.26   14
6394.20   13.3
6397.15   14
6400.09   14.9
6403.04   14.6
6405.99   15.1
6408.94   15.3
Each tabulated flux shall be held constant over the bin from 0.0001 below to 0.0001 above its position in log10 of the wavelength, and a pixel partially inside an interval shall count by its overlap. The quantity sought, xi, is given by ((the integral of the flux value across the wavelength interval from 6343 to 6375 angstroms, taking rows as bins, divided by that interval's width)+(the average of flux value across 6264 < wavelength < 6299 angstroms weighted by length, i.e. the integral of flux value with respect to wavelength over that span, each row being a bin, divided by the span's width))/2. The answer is 14.7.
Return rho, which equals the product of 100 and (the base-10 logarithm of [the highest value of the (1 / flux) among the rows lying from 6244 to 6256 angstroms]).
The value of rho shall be -116.4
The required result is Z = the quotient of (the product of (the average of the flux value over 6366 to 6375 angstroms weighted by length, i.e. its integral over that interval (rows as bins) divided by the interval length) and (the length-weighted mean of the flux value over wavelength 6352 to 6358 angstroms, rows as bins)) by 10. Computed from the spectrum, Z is 23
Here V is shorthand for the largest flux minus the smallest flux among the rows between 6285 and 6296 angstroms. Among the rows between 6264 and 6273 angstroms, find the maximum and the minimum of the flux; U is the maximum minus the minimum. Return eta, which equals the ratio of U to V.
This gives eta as 0.5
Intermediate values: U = 0.5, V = 1.0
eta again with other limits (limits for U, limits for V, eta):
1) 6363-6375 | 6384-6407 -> 0.2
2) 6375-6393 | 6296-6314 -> 0.8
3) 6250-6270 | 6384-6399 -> 0.8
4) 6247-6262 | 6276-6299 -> 0.9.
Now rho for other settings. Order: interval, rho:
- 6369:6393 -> -114.6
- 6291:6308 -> -112.4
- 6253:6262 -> -114.9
